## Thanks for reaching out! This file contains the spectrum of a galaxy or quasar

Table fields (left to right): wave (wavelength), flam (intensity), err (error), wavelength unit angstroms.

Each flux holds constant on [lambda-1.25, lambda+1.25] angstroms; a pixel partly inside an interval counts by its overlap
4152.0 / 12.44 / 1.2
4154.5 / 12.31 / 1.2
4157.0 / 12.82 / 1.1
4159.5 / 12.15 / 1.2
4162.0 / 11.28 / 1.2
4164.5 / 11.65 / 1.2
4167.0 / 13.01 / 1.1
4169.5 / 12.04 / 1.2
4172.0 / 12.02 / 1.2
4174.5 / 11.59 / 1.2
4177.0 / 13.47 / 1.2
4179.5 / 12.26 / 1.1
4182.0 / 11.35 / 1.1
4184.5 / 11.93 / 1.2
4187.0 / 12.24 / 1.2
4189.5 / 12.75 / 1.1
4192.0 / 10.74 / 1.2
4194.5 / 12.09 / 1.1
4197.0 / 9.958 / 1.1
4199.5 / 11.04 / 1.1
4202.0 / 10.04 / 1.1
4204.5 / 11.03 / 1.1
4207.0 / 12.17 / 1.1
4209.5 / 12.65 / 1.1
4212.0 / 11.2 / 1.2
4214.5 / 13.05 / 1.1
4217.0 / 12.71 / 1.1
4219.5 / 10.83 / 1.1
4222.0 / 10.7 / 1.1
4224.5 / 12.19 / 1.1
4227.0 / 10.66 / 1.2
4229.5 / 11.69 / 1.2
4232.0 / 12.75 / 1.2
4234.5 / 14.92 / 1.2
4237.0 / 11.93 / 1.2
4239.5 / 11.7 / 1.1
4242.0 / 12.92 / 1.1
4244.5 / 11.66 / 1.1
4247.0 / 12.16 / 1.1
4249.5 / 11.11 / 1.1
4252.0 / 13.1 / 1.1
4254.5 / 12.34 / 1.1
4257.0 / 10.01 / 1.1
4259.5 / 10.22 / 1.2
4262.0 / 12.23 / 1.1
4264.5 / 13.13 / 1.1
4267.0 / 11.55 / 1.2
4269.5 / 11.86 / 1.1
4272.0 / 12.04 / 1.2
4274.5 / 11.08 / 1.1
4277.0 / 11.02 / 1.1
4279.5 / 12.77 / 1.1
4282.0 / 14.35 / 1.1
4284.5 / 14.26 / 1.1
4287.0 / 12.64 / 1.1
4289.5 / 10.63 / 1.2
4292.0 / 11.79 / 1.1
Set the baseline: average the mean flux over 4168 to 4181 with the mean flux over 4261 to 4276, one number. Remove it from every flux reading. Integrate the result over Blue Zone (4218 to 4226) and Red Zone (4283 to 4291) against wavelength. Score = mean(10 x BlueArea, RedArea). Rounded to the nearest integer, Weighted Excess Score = -32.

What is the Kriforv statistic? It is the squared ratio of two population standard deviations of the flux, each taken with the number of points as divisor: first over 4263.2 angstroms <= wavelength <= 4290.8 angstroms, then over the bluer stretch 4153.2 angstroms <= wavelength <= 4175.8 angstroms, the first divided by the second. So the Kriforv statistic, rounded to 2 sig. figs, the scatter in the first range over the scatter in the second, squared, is 5.1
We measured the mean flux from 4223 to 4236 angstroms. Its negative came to -12.4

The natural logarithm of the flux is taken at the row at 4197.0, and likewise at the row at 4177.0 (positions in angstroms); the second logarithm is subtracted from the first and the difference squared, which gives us 0.0913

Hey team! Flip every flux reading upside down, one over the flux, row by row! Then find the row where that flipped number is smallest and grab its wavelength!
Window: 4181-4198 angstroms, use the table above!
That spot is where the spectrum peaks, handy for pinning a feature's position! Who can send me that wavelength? 4189.5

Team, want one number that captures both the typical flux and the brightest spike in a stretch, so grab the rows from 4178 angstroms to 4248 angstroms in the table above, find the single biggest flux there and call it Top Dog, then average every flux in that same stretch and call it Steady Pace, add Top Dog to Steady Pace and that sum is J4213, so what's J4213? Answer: 26.8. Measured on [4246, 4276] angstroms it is 24.9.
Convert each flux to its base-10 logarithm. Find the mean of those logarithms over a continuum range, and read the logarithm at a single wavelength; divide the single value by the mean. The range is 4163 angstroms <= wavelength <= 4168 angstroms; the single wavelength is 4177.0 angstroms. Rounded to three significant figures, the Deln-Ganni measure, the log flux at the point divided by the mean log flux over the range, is 1.04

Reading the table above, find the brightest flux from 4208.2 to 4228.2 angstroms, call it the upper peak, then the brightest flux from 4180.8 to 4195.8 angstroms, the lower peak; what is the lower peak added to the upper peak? 25.8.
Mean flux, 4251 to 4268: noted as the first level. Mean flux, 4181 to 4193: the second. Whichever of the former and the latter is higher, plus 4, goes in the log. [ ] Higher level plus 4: 15.8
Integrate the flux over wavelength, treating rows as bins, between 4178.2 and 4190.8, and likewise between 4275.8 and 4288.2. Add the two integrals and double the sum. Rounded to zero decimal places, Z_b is 628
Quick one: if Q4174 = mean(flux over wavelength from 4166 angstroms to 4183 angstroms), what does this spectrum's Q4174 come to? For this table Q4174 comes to 12.25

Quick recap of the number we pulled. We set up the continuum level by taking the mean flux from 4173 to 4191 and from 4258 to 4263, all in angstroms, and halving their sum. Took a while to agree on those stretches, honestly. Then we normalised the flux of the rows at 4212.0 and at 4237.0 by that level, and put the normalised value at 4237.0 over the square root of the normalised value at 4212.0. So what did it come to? 1.04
